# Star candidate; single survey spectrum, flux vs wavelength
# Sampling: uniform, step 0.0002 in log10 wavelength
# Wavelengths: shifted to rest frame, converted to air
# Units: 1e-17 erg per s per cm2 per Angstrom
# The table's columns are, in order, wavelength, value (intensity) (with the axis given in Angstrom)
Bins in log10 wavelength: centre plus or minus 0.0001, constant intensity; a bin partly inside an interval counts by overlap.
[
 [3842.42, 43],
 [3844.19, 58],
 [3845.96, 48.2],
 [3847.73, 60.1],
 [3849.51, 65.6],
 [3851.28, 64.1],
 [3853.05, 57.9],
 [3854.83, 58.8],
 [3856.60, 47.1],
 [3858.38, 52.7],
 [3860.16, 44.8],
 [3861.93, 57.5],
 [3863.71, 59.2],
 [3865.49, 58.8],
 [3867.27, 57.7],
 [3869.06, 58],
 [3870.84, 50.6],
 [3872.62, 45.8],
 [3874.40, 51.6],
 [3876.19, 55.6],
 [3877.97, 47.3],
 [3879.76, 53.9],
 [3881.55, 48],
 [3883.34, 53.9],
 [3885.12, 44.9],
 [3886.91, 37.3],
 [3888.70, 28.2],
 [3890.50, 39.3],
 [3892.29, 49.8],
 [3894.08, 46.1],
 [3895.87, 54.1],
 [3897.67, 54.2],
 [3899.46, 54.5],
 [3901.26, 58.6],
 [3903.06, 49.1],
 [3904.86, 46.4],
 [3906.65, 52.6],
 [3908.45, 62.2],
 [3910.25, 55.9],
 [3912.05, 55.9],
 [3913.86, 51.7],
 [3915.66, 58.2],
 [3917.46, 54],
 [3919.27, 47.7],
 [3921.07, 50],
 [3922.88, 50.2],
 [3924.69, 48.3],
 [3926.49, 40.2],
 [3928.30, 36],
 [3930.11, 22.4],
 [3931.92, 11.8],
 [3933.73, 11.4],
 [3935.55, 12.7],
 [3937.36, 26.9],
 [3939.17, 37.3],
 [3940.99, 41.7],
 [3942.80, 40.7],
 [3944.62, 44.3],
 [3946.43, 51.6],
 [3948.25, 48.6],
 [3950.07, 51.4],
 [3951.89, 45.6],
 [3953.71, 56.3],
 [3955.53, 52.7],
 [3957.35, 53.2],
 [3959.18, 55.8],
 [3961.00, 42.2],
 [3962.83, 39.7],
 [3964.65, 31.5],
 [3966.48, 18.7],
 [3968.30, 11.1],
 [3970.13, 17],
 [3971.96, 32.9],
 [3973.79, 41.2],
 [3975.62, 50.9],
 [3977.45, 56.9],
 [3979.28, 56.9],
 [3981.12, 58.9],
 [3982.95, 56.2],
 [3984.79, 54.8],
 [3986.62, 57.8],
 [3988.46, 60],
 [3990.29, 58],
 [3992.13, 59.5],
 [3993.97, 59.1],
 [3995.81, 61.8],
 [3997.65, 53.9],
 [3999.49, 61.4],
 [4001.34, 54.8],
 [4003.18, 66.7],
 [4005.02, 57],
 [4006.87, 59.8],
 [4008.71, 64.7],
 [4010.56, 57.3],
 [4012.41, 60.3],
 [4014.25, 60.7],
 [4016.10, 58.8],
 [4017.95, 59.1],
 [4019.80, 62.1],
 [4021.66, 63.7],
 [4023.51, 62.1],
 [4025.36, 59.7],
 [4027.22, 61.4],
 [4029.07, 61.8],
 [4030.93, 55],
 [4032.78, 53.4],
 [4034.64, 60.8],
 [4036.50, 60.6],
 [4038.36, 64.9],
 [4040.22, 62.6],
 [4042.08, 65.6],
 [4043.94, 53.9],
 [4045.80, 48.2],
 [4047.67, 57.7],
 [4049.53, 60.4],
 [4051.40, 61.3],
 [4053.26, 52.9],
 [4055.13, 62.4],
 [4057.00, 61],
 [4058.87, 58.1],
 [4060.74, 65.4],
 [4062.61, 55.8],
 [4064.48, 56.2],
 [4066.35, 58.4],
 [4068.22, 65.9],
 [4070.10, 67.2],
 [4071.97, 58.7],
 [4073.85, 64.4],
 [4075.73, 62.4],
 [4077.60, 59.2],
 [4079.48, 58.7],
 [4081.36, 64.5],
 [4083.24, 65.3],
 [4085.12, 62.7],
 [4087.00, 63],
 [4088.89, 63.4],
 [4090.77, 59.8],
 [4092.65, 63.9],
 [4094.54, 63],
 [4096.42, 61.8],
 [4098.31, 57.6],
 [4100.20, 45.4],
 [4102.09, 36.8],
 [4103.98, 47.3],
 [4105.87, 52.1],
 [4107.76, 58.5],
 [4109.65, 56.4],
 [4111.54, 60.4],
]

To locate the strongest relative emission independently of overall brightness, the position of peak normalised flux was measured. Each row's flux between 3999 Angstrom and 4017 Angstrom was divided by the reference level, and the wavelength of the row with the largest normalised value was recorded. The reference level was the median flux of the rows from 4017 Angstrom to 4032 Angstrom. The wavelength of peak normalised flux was 4003.18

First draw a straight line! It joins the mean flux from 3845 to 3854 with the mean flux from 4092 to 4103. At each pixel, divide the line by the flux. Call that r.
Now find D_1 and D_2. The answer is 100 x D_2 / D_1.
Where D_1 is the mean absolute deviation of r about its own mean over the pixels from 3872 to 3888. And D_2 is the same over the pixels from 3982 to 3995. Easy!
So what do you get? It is 22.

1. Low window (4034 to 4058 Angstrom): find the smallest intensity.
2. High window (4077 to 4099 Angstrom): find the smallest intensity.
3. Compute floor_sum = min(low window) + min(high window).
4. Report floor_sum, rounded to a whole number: 106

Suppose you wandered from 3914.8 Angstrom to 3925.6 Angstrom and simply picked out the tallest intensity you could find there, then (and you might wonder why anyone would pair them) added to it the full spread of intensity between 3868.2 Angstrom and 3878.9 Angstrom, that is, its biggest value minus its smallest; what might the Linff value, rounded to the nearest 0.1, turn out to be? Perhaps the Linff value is 70.4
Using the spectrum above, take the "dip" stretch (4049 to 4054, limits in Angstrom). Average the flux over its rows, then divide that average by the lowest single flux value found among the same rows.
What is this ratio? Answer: 1.10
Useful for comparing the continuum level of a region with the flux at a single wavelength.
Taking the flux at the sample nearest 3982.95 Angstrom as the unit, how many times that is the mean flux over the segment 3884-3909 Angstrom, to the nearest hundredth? 0.86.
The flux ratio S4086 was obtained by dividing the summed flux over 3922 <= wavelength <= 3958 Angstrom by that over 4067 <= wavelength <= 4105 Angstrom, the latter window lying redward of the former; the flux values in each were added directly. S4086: 0.66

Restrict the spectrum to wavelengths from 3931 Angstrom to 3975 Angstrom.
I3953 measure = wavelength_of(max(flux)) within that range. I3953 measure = 3953.71 Angstrom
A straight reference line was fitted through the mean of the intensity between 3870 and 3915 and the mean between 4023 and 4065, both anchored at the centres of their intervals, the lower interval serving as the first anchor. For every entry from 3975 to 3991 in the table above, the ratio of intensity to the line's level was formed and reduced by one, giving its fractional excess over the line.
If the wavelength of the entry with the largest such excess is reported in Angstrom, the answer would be 3988.46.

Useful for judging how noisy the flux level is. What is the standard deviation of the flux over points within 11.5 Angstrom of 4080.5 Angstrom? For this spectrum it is 3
